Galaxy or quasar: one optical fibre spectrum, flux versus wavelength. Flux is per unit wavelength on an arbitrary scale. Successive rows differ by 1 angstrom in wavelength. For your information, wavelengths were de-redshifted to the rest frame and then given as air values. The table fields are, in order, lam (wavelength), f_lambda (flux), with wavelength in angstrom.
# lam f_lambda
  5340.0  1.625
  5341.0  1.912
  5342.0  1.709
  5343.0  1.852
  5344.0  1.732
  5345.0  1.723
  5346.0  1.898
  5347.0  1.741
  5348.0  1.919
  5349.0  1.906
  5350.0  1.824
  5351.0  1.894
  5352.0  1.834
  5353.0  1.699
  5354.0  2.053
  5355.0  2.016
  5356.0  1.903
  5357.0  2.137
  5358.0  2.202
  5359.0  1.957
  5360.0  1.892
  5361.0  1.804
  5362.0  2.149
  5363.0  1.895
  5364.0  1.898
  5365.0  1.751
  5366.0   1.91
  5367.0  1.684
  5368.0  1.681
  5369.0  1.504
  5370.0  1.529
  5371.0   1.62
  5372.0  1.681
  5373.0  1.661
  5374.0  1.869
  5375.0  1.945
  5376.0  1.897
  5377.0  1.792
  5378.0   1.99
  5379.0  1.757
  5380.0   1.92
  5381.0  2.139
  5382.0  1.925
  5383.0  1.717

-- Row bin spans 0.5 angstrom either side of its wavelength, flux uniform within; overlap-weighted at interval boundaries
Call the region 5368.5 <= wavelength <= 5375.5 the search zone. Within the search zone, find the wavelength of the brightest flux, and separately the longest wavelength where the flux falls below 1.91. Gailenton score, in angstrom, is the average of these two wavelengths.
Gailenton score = 5374.5 angstrom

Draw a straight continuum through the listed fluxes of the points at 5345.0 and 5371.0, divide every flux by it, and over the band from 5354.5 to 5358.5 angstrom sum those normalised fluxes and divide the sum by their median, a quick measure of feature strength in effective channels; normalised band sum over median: 4.0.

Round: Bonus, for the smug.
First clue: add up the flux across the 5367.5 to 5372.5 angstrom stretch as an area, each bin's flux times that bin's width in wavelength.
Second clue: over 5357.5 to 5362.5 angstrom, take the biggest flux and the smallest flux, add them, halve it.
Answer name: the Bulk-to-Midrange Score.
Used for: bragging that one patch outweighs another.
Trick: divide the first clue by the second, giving 4.0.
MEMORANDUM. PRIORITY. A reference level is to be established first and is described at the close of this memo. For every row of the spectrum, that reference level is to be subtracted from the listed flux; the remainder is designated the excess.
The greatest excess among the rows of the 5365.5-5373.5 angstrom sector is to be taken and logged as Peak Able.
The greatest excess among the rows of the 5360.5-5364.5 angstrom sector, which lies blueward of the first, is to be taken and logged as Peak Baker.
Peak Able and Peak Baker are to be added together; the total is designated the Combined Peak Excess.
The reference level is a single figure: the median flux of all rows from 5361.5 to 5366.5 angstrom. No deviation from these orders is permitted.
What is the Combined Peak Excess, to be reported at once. 0.26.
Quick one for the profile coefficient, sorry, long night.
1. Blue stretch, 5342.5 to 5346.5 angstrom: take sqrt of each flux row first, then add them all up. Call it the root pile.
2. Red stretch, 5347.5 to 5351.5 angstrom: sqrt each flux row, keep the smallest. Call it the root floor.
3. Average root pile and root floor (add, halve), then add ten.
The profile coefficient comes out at 13.4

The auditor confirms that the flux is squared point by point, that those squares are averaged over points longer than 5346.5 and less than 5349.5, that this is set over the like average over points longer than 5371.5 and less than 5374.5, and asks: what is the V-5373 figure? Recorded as 1.1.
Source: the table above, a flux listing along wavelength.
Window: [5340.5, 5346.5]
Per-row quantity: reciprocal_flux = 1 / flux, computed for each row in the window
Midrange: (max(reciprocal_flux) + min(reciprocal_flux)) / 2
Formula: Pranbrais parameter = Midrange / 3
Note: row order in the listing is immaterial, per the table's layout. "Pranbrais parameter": 0.185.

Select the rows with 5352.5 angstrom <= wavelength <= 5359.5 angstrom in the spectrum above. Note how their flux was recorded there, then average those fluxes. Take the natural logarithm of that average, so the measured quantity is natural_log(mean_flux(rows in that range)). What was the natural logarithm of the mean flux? 0.691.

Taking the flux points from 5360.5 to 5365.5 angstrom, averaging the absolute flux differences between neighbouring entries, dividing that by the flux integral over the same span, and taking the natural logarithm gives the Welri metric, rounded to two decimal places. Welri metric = -3.93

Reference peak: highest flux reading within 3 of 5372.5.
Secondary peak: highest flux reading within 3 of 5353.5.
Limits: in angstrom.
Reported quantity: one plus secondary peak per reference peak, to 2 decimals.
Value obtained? 2.06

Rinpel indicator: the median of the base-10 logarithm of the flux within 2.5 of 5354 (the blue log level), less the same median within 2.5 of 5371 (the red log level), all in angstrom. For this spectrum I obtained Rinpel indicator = 0.070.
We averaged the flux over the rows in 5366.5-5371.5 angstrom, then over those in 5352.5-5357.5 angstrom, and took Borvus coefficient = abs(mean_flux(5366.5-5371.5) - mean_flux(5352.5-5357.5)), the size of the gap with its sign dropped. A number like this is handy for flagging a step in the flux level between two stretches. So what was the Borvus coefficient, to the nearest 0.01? 0.36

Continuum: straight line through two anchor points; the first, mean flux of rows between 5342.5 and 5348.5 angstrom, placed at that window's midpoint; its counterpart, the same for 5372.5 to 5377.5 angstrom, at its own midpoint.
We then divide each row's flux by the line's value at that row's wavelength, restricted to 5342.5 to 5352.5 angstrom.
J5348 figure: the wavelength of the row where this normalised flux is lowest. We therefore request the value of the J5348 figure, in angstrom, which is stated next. 5345.0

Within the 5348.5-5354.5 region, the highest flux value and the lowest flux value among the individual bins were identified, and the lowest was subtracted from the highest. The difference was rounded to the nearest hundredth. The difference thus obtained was 0.35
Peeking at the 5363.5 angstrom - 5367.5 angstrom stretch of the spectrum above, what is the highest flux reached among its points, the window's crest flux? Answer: 1.91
